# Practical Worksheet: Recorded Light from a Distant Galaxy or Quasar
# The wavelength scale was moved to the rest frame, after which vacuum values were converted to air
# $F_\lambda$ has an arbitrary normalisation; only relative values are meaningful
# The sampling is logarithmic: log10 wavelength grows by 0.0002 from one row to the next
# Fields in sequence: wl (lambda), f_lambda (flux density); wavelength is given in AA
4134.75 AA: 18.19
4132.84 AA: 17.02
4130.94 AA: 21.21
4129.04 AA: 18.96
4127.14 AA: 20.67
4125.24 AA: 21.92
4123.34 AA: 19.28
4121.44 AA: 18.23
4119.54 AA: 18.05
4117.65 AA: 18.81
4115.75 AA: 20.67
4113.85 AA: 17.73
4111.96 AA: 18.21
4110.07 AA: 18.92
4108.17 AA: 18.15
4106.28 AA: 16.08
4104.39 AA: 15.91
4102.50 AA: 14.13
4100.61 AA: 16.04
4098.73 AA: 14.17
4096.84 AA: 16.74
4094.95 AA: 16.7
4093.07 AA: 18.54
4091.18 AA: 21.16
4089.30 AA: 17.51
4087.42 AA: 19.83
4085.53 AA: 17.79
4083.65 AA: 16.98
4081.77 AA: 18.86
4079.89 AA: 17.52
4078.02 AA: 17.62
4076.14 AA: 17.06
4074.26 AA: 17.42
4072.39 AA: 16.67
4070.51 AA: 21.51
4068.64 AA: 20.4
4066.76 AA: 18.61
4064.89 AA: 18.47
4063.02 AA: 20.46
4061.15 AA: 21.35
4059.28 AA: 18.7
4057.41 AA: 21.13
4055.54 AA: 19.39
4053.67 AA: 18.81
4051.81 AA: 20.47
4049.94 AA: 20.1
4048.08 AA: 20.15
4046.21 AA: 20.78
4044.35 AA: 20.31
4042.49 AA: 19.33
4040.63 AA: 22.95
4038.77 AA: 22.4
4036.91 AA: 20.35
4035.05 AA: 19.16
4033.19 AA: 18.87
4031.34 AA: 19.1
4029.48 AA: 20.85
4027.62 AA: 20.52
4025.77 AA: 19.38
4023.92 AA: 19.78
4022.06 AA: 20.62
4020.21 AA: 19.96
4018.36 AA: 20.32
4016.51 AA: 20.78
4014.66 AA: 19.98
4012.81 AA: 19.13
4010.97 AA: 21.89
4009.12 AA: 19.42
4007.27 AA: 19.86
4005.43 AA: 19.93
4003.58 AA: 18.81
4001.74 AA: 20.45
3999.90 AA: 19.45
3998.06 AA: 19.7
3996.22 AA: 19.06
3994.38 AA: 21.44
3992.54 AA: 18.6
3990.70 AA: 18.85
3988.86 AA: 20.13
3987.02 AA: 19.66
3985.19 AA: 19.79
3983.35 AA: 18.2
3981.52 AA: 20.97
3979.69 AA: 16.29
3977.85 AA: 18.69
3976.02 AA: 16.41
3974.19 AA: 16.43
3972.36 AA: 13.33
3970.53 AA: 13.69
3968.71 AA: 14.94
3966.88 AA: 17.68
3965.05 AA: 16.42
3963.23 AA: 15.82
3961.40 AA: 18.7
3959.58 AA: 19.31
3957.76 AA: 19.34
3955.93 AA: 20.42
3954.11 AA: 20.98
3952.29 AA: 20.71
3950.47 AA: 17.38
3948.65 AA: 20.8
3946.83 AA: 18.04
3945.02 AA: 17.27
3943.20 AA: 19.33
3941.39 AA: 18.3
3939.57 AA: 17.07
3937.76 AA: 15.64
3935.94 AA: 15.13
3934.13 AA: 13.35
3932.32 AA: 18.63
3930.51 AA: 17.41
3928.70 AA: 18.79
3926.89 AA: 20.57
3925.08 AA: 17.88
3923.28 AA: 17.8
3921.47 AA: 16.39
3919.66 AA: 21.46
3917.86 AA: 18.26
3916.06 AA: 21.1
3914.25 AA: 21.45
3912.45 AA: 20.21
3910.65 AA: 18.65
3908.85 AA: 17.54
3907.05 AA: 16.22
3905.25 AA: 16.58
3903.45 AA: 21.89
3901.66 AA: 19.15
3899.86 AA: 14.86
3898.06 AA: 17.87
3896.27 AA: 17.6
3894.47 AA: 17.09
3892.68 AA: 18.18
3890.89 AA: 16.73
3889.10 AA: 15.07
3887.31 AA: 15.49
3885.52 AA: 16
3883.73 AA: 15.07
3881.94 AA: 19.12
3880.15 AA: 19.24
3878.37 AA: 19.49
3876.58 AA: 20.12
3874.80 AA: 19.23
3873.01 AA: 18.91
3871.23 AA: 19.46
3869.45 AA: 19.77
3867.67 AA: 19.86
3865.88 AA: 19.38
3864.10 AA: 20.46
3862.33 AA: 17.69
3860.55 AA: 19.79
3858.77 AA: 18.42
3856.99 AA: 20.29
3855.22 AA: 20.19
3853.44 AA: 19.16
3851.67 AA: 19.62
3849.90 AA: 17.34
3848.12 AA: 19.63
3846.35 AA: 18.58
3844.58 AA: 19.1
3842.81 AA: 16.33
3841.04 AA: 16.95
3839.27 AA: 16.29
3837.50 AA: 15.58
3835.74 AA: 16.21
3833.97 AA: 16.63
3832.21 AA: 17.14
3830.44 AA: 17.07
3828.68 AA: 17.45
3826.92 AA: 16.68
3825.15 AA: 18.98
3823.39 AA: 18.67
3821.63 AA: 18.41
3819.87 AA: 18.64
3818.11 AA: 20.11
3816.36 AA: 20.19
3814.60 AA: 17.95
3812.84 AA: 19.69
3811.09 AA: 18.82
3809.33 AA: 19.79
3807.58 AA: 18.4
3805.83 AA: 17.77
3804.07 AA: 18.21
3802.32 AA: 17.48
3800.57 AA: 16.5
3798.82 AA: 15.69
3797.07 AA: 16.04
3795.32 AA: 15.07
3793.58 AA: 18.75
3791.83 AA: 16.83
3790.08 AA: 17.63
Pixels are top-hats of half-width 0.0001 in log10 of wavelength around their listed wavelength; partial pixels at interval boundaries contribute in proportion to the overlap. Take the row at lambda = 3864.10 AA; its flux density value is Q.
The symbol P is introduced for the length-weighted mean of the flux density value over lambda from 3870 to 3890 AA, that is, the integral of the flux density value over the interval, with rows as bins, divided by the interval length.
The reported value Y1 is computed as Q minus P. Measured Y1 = 3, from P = 18.0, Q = 20.46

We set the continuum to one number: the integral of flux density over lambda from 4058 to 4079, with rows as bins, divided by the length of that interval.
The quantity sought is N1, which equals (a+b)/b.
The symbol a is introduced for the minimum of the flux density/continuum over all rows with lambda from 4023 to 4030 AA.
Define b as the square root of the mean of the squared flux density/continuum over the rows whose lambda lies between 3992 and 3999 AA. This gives 1.98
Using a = 1.02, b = 1.04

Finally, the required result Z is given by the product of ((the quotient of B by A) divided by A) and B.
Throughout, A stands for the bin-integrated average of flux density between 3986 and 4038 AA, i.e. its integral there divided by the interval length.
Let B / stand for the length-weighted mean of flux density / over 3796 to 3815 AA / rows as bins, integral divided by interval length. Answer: 0.80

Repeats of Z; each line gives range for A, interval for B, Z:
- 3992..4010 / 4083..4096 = 0.87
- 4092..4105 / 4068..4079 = 1.31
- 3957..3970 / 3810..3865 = 1.12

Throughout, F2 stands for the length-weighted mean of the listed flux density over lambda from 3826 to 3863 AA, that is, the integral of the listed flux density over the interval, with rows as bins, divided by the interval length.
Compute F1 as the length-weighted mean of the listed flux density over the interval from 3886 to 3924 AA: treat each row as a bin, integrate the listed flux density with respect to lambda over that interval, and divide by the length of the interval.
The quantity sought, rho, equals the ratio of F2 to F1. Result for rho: 0.99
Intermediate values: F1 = 18.06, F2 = 17.9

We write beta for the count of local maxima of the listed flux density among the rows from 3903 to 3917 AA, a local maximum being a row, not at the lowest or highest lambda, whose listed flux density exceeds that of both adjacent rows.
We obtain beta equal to 1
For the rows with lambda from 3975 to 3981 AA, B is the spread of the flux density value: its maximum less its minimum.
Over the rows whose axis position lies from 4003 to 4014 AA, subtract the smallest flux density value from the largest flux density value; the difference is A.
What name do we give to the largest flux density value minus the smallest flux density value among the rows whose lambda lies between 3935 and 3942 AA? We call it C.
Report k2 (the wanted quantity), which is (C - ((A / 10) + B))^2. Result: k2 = 0.2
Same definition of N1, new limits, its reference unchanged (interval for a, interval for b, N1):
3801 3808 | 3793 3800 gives 2.06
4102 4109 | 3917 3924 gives 1.76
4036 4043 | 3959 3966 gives 2.10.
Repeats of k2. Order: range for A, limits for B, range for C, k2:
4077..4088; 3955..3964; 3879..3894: 0.5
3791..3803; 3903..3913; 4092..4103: 2.7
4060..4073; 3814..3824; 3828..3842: 0.7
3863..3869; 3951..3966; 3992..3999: 5.9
